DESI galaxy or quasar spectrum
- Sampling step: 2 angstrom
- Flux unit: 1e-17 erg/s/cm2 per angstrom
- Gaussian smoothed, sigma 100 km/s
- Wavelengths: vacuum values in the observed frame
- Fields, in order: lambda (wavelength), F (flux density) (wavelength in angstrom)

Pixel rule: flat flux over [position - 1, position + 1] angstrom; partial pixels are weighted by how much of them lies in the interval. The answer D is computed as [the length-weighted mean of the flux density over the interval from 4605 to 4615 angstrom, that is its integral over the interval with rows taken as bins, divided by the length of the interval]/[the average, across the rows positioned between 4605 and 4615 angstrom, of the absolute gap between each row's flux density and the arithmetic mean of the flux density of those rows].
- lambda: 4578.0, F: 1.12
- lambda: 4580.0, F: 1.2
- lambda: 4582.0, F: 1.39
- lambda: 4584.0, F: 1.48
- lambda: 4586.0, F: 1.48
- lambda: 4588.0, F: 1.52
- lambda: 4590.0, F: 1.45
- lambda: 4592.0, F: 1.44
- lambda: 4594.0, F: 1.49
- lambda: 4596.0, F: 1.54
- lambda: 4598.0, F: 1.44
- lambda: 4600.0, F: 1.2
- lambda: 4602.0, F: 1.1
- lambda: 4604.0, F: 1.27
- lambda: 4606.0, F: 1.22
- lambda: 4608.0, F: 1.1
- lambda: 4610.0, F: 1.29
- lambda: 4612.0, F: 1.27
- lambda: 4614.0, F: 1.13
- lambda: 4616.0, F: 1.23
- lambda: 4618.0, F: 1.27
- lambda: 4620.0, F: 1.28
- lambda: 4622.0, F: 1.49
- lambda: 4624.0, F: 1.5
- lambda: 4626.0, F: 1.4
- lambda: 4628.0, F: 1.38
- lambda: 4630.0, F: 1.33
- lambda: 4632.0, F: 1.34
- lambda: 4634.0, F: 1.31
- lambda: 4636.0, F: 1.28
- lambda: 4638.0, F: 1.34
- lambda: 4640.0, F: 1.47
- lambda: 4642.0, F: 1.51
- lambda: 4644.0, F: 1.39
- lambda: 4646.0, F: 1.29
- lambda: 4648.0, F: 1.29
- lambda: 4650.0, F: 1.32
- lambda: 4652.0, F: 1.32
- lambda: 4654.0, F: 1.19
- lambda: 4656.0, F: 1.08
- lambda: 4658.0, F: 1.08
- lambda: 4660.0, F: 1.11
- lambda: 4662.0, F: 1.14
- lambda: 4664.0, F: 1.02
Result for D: 17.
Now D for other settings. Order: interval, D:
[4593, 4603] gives 8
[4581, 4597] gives 42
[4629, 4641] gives 32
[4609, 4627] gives 14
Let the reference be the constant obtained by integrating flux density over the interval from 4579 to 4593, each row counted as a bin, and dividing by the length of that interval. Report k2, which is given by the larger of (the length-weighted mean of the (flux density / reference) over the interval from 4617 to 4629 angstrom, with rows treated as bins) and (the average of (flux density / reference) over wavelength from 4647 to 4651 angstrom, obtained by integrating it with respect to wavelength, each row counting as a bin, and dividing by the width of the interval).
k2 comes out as 0.975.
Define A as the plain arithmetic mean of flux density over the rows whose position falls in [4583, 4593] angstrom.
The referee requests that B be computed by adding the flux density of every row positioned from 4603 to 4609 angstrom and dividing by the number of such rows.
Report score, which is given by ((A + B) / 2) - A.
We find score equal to -0.139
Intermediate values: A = 1.47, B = 1.20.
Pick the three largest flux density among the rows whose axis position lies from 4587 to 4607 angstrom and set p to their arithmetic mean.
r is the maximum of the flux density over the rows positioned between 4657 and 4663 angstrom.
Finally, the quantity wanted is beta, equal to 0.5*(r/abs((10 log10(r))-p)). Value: 0.6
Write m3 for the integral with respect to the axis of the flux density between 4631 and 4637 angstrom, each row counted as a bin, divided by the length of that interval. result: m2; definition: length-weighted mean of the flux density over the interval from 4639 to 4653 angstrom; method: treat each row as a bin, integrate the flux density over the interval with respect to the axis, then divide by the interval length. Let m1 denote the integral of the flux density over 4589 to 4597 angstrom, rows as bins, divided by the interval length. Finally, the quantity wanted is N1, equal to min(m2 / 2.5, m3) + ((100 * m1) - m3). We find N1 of 147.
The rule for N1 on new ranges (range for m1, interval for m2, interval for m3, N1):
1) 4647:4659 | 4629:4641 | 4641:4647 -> 120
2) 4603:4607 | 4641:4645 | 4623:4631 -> 124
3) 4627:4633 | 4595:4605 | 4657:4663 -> 134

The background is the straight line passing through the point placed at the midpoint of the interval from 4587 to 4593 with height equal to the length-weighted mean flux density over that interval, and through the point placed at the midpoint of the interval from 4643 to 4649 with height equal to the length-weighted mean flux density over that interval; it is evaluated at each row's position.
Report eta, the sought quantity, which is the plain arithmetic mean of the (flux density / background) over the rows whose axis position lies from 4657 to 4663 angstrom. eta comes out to 0.86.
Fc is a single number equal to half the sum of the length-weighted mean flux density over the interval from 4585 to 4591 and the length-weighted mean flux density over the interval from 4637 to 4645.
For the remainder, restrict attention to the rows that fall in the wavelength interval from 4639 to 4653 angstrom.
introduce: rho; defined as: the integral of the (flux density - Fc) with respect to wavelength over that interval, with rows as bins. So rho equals -1.20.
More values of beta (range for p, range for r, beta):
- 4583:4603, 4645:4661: 2.1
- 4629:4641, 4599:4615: 2.3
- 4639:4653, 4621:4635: 2.5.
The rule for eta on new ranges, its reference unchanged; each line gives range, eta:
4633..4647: 1.02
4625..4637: 0.98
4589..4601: 0.98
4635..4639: 0.97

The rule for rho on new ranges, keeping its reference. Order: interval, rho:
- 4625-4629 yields -0.26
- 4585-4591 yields 0.17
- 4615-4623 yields -1.10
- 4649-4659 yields -2.57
